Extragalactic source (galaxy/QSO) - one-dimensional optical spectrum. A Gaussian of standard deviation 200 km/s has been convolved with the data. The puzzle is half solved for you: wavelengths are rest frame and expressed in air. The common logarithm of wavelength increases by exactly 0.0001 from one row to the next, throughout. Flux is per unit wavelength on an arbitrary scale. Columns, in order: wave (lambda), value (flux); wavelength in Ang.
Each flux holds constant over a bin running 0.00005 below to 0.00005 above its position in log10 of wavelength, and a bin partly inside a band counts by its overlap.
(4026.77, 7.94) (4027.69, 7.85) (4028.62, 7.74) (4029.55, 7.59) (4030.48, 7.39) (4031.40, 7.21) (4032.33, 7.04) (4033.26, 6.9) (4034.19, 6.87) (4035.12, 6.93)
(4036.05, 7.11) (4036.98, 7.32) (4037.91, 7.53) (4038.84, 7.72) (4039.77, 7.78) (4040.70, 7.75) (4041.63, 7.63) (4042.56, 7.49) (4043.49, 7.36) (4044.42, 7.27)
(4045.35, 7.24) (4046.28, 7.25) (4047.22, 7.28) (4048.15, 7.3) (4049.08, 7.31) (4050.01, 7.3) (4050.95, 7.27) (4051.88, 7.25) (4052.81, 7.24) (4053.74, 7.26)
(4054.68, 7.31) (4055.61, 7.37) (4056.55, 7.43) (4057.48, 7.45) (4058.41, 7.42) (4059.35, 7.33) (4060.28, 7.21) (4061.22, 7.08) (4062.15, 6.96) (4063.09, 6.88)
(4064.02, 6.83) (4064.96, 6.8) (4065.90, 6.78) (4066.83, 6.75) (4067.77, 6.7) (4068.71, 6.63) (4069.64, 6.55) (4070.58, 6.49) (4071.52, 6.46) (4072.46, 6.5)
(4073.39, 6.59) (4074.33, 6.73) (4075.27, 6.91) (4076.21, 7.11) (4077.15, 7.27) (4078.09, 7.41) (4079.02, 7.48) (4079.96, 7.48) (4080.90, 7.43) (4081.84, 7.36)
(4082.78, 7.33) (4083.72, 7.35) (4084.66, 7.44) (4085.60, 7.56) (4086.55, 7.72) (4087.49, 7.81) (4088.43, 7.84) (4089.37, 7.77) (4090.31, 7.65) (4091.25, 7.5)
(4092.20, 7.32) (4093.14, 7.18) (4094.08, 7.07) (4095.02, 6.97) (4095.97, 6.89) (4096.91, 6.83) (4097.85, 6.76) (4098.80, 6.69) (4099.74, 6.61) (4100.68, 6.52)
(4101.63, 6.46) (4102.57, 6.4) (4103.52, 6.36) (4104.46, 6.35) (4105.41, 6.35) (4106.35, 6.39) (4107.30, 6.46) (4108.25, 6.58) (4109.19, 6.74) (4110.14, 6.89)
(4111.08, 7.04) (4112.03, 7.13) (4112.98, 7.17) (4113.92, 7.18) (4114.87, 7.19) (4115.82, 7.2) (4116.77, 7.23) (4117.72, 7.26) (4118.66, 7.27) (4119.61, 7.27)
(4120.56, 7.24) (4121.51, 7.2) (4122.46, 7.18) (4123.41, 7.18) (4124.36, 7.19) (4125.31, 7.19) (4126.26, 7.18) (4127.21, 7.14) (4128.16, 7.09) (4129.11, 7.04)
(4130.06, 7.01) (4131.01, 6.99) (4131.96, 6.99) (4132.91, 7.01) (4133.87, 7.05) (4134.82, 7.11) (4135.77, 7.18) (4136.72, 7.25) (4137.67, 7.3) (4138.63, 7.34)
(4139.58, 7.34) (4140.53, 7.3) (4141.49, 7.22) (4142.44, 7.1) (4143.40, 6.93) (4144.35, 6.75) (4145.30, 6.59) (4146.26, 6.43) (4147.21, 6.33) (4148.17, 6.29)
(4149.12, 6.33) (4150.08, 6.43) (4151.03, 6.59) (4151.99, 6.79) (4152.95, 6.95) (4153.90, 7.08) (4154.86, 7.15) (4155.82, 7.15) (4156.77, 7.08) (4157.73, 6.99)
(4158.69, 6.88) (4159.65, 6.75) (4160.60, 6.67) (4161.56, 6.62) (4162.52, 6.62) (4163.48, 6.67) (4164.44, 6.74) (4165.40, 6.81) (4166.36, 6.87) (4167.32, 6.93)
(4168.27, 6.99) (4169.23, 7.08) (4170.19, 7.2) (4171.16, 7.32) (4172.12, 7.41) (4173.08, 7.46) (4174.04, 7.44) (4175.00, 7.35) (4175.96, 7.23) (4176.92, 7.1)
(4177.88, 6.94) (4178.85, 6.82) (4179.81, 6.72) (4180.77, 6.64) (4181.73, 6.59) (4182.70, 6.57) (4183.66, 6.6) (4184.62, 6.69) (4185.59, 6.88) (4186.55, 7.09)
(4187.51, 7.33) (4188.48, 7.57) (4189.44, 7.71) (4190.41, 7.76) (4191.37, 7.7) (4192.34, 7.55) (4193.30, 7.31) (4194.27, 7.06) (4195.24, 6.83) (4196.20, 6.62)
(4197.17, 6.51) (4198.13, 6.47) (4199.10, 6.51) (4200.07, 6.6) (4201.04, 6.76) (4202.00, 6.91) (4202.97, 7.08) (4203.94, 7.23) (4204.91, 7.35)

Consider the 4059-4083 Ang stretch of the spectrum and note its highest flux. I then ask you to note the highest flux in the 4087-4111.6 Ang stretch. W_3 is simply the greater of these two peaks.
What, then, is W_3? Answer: 7.8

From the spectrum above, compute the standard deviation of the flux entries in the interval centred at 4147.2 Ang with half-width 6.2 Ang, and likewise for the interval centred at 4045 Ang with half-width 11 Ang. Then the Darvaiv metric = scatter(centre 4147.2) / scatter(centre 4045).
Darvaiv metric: 1.4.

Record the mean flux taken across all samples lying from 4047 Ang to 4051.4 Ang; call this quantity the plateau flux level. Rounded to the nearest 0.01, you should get 7.29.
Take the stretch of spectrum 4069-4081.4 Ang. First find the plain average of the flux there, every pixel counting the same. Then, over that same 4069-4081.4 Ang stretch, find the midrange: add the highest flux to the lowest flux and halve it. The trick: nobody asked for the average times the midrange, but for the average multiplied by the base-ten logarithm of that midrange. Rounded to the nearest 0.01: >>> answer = 5.86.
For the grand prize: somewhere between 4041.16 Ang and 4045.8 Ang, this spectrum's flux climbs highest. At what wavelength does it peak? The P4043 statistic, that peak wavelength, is 4041.63 Ang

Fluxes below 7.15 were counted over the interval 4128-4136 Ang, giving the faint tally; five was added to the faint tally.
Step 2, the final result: 13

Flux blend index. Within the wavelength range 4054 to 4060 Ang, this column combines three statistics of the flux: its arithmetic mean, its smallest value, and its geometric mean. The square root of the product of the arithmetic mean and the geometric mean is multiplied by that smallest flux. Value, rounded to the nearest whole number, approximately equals 54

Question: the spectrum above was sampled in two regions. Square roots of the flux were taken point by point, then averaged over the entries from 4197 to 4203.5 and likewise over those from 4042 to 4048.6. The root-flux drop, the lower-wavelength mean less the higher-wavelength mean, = 0.12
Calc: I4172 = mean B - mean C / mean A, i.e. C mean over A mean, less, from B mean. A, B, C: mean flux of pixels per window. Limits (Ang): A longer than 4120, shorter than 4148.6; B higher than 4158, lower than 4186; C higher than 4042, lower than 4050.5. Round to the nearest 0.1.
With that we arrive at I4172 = 5.9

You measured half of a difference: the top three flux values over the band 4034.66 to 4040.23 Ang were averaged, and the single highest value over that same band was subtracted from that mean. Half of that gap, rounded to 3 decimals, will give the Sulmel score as -0.052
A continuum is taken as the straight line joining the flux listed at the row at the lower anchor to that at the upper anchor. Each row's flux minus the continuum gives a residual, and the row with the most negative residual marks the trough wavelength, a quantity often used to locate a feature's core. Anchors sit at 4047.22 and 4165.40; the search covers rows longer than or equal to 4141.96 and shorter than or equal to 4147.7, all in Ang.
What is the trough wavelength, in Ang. 4147.21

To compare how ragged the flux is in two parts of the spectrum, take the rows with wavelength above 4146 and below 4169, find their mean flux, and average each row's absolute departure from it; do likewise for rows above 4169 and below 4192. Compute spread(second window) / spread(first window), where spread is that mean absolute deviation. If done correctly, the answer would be 1.5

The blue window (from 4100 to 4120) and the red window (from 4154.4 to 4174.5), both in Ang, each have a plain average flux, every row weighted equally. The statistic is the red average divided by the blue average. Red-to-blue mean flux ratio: 1.02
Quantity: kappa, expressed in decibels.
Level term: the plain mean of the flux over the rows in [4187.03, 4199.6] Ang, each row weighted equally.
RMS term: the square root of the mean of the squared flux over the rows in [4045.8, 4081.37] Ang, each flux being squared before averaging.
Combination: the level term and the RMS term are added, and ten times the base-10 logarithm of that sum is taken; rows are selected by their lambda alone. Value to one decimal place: 11.5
